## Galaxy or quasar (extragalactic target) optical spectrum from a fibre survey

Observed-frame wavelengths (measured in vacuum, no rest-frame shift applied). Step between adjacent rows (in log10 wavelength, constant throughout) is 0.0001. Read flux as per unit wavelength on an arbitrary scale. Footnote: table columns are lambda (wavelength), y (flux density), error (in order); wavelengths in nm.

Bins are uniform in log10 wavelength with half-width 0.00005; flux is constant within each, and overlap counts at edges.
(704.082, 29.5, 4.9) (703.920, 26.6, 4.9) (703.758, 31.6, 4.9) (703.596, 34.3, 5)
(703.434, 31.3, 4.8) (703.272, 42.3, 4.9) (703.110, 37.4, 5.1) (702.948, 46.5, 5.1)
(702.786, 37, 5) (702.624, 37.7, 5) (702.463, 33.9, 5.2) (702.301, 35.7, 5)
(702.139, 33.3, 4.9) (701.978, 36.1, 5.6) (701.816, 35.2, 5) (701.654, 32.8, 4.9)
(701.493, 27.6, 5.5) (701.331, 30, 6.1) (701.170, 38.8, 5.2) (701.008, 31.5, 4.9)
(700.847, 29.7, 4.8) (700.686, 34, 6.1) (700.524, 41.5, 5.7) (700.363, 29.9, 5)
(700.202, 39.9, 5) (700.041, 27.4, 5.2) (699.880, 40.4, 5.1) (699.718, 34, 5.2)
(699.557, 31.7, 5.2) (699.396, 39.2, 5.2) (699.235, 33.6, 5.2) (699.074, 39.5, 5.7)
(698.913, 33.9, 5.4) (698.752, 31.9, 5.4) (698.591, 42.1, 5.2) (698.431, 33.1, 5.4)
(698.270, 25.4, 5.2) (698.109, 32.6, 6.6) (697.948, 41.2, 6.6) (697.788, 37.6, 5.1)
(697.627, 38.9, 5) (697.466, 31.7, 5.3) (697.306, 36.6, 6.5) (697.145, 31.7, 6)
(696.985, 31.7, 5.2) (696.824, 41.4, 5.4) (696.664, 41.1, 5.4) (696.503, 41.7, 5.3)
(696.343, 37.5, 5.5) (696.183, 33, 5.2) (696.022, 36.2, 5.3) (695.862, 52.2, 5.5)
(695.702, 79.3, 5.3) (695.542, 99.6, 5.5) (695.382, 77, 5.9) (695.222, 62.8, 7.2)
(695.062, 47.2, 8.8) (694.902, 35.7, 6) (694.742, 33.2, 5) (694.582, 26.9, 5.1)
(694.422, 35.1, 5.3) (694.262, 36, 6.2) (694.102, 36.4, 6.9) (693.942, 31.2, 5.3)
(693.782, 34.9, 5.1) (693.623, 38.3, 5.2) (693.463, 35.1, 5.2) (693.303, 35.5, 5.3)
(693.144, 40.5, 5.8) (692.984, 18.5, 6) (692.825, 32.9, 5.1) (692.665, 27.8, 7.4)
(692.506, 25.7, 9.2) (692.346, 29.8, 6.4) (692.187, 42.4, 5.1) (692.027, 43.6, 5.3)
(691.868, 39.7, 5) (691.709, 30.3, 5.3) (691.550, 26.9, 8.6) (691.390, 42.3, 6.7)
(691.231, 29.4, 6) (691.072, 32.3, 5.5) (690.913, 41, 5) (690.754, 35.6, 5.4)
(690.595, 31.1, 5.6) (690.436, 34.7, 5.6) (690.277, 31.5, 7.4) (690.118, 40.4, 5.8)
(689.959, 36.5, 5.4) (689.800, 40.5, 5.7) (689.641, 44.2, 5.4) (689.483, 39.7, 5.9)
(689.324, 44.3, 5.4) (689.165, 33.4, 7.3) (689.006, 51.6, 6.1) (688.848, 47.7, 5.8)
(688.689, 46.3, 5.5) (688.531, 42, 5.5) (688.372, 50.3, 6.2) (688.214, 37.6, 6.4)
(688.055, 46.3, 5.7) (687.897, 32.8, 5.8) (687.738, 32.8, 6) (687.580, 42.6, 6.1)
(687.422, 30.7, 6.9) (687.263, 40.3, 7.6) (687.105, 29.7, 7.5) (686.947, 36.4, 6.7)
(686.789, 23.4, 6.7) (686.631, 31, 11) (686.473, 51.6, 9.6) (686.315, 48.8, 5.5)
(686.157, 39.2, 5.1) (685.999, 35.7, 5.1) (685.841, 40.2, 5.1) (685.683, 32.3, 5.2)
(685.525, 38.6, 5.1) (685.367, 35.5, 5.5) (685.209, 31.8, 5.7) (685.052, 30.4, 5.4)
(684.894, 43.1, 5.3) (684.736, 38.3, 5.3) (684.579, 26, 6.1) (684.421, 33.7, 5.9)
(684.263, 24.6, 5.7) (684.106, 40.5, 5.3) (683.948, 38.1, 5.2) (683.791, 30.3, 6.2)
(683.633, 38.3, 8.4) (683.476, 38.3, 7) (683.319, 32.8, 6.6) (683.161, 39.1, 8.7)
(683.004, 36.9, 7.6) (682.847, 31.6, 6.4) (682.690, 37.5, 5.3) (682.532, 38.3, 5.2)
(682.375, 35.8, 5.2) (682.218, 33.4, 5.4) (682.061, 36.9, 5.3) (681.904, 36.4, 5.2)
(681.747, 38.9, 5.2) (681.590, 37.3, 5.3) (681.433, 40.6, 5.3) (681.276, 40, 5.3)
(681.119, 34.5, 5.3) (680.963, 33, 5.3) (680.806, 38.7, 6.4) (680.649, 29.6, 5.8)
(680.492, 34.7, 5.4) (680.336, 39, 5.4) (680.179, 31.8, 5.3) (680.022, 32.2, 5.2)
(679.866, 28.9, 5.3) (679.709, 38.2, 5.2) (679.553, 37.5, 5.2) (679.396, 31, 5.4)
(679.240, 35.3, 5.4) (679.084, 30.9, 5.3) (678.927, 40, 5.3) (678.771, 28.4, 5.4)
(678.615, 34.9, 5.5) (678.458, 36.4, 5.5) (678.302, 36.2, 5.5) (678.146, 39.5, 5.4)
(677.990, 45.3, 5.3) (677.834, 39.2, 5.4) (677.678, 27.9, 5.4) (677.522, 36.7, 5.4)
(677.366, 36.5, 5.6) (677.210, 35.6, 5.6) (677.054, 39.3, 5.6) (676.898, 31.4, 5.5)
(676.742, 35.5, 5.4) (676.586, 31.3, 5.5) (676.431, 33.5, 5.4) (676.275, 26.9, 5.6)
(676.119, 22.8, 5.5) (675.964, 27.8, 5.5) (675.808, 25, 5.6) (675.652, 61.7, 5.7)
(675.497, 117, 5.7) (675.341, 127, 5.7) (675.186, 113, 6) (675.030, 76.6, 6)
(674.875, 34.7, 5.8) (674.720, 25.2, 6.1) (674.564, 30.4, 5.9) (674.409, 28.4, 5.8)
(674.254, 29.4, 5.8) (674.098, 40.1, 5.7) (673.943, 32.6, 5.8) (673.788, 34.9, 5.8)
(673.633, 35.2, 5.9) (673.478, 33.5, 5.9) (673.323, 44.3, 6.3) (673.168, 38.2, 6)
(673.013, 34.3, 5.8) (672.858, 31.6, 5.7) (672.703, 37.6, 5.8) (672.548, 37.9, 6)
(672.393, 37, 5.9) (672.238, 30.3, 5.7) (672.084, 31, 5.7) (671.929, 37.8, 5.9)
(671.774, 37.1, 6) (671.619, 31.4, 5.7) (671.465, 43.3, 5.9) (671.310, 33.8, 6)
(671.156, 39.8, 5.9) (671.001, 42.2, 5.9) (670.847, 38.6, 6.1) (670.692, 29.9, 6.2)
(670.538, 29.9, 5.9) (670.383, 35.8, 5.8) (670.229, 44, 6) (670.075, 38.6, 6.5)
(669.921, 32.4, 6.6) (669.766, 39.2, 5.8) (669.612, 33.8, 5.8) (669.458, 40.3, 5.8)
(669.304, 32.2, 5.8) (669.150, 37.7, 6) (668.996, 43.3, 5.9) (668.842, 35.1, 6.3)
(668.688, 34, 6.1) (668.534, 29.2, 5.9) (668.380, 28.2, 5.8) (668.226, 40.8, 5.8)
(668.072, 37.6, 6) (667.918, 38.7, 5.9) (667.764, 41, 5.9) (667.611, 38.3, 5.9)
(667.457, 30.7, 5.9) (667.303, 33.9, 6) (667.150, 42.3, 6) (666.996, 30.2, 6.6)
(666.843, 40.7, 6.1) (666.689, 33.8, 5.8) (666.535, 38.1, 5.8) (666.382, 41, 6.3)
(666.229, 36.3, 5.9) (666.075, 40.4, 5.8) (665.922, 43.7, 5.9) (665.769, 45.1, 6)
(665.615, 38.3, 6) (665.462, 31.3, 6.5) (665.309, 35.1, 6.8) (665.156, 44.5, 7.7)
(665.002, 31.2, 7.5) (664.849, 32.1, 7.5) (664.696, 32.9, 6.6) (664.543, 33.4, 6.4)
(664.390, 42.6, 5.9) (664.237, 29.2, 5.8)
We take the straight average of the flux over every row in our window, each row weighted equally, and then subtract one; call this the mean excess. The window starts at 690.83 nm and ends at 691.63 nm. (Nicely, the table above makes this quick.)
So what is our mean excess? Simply 33.4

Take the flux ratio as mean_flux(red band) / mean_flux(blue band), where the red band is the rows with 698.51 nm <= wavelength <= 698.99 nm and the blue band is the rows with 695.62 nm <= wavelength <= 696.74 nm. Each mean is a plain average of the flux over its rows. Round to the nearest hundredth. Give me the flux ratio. 0.78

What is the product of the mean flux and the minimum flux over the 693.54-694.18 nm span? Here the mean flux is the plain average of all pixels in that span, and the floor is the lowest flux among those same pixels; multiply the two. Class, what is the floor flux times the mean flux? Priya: 1098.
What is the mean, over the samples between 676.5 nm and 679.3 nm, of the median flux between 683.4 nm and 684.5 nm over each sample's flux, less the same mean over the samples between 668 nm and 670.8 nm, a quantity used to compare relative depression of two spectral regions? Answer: 0.00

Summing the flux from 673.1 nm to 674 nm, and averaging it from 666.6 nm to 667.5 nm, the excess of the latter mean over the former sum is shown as -183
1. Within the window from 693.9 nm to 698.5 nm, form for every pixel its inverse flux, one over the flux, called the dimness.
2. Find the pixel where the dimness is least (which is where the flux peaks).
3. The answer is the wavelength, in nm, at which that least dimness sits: 695.542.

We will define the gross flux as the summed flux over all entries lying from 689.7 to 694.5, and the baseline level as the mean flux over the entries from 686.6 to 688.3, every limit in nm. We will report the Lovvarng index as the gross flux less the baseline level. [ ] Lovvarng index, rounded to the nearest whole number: 1001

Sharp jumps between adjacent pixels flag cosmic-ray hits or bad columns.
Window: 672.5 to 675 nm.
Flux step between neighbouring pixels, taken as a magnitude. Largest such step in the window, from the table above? 11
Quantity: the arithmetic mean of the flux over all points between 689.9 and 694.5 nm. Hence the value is 34.3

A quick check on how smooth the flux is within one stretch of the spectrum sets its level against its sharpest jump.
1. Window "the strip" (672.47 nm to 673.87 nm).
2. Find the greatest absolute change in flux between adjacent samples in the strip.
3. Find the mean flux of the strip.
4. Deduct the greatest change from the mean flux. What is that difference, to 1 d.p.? 25.6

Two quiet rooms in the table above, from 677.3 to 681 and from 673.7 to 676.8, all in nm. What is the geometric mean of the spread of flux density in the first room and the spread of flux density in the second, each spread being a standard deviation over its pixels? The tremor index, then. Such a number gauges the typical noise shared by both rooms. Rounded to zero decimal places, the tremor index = 12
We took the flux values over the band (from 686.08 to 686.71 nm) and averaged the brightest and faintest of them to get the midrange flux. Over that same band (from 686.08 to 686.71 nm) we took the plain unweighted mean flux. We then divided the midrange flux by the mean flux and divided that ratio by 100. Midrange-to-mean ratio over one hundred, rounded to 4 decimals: 0.0097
